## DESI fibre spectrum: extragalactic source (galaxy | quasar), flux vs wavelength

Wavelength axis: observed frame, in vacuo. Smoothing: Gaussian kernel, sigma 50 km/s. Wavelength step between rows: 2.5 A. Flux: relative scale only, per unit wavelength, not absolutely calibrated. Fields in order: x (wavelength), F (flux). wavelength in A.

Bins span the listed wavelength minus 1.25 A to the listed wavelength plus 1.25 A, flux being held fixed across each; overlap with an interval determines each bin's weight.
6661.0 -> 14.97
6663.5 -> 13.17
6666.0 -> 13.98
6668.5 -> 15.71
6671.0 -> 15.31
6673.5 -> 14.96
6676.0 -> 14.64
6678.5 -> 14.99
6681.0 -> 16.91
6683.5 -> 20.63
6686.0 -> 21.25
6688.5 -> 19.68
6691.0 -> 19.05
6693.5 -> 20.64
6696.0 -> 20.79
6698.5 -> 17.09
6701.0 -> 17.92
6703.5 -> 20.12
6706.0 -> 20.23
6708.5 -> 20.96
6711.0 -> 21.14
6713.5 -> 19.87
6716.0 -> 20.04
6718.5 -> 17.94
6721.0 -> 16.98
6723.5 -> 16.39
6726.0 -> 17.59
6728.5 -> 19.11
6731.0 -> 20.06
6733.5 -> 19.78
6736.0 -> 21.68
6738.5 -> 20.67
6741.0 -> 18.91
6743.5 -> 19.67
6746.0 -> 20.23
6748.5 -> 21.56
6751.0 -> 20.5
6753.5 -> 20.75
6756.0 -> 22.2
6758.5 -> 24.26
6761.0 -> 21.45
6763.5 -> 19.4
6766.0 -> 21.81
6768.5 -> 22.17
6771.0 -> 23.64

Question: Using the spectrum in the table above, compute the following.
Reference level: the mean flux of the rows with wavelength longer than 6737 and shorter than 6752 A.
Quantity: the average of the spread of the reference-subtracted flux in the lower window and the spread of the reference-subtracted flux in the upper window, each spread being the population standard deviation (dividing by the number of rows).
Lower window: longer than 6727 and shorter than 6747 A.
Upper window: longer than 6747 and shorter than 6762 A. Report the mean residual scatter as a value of 1.03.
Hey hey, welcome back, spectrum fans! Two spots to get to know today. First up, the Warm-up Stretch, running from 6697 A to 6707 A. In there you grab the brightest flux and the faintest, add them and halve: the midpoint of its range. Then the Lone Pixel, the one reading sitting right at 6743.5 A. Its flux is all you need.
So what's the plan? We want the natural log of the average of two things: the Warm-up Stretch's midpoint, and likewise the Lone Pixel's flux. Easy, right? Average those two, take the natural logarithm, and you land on 2.95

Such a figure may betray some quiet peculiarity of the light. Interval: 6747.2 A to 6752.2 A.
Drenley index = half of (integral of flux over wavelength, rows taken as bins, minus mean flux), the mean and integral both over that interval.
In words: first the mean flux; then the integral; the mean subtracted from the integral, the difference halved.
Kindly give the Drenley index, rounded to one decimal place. 42.1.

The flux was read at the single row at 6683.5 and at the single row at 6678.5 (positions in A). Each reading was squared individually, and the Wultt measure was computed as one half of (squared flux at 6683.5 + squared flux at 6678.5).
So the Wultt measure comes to 325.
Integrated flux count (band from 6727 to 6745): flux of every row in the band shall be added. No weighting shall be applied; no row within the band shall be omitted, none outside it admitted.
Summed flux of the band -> 140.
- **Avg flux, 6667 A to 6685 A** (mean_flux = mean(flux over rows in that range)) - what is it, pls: 16.2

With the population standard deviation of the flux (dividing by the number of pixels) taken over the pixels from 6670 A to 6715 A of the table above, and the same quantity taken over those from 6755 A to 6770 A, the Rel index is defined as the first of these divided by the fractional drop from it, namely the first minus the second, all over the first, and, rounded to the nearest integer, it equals 6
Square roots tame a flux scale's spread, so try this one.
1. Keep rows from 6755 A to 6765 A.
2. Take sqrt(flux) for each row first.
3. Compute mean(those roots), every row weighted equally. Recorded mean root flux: 4.67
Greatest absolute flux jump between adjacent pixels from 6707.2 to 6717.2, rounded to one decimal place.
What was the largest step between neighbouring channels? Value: 1.3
